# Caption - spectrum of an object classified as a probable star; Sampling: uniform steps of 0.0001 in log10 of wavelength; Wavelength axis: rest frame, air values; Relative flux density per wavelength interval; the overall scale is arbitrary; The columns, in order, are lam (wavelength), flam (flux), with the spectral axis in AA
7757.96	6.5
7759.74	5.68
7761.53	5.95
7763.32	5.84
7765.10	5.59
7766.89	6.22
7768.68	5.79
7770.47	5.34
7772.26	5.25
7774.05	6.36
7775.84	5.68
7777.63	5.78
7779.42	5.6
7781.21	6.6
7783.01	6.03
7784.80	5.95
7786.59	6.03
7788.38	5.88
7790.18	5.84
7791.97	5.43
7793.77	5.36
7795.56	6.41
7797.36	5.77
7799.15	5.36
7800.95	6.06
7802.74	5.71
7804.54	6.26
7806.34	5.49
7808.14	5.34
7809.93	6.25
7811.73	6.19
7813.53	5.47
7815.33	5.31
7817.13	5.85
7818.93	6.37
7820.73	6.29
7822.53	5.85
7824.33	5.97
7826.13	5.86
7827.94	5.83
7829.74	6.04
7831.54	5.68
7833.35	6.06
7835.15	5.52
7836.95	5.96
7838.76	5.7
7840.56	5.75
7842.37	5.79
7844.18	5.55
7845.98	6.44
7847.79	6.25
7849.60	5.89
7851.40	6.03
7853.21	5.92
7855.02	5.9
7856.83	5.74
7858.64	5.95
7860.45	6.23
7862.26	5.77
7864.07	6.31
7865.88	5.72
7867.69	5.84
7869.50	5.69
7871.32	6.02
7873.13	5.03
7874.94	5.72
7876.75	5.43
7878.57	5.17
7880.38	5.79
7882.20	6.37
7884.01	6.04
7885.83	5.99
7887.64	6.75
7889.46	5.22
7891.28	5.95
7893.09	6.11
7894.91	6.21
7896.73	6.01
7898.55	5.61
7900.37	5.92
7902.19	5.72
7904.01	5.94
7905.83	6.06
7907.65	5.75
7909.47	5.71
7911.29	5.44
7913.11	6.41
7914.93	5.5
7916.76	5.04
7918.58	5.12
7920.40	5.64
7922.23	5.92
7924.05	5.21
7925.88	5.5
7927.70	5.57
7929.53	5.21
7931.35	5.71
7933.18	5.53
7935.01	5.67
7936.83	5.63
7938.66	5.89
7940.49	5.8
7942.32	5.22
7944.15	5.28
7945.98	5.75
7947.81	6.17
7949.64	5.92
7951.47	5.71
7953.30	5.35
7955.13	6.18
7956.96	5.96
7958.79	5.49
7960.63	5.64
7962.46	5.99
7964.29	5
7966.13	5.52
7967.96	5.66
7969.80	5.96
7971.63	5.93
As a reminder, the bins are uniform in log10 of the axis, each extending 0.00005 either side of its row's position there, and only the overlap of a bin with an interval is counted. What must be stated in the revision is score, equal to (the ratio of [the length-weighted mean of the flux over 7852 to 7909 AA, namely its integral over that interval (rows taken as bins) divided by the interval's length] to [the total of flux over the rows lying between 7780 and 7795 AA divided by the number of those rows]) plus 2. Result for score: 3.00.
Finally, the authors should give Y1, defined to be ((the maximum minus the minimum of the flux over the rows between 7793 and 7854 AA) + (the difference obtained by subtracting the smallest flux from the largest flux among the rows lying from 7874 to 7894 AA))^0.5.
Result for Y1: 1.65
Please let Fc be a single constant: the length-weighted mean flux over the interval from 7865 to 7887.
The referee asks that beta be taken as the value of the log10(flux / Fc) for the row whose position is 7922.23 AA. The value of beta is 0.013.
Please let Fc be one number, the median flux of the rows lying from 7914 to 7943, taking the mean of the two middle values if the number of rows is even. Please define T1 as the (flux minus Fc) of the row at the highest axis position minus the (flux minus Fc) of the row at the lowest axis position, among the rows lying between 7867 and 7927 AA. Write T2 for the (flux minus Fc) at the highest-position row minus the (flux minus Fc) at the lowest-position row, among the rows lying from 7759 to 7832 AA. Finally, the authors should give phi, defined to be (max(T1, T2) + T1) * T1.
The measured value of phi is 0.12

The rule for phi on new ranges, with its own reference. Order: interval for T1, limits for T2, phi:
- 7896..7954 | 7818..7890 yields 0.87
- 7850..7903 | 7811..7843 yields 0.19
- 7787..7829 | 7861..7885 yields -0.01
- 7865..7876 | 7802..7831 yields 0.00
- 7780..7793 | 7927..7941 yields 1.10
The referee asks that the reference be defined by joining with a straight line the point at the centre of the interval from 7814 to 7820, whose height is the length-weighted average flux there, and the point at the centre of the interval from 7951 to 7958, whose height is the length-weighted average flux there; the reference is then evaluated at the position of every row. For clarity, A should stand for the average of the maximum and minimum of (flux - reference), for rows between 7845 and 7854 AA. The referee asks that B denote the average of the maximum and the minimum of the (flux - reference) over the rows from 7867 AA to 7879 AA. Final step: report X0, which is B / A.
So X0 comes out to -0.9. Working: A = 0.34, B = -0.29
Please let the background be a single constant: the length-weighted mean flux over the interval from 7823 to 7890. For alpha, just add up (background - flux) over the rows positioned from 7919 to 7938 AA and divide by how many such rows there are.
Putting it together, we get 0.31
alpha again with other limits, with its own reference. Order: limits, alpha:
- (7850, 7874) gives 0.01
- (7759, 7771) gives 0.09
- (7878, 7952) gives 0.13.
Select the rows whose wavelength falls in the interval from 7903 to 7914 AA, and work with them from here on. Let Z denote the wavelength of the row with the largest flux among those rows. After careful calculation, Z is 7913.11 AA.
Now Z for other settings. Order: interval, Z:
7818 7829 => 7818.93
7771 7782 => 7781.21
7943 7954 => 7947.81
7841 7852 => 7845.98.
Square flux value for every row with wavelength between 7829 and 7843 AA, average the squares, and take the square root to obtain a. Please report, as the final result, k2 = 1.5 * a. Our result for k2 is 8.72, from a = 5.82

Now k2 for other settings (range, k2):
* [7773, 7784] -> 9.03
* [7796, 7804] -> 8.60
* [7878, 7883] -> 8.70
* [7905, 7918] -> 8.57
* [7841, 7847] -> 8.91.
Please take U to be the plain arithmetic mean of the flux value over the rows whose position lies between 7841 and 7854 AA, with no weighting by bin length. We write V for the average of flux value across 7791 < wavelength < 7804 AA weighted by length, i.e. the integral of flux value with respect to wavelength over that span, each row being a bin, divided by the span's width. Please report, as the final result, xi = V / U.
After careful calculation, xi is 0.96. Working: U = 5.98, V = 5.75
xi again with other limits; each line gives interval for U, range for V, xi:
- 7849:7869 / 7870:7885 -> 0.96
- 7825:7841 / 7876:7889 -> 1.02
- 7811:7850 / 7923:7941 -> 0.95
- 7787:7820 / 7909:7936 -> 0.96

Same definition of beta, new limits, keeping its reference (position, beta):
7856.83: -0.001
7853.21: 0.013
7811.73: 0.032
